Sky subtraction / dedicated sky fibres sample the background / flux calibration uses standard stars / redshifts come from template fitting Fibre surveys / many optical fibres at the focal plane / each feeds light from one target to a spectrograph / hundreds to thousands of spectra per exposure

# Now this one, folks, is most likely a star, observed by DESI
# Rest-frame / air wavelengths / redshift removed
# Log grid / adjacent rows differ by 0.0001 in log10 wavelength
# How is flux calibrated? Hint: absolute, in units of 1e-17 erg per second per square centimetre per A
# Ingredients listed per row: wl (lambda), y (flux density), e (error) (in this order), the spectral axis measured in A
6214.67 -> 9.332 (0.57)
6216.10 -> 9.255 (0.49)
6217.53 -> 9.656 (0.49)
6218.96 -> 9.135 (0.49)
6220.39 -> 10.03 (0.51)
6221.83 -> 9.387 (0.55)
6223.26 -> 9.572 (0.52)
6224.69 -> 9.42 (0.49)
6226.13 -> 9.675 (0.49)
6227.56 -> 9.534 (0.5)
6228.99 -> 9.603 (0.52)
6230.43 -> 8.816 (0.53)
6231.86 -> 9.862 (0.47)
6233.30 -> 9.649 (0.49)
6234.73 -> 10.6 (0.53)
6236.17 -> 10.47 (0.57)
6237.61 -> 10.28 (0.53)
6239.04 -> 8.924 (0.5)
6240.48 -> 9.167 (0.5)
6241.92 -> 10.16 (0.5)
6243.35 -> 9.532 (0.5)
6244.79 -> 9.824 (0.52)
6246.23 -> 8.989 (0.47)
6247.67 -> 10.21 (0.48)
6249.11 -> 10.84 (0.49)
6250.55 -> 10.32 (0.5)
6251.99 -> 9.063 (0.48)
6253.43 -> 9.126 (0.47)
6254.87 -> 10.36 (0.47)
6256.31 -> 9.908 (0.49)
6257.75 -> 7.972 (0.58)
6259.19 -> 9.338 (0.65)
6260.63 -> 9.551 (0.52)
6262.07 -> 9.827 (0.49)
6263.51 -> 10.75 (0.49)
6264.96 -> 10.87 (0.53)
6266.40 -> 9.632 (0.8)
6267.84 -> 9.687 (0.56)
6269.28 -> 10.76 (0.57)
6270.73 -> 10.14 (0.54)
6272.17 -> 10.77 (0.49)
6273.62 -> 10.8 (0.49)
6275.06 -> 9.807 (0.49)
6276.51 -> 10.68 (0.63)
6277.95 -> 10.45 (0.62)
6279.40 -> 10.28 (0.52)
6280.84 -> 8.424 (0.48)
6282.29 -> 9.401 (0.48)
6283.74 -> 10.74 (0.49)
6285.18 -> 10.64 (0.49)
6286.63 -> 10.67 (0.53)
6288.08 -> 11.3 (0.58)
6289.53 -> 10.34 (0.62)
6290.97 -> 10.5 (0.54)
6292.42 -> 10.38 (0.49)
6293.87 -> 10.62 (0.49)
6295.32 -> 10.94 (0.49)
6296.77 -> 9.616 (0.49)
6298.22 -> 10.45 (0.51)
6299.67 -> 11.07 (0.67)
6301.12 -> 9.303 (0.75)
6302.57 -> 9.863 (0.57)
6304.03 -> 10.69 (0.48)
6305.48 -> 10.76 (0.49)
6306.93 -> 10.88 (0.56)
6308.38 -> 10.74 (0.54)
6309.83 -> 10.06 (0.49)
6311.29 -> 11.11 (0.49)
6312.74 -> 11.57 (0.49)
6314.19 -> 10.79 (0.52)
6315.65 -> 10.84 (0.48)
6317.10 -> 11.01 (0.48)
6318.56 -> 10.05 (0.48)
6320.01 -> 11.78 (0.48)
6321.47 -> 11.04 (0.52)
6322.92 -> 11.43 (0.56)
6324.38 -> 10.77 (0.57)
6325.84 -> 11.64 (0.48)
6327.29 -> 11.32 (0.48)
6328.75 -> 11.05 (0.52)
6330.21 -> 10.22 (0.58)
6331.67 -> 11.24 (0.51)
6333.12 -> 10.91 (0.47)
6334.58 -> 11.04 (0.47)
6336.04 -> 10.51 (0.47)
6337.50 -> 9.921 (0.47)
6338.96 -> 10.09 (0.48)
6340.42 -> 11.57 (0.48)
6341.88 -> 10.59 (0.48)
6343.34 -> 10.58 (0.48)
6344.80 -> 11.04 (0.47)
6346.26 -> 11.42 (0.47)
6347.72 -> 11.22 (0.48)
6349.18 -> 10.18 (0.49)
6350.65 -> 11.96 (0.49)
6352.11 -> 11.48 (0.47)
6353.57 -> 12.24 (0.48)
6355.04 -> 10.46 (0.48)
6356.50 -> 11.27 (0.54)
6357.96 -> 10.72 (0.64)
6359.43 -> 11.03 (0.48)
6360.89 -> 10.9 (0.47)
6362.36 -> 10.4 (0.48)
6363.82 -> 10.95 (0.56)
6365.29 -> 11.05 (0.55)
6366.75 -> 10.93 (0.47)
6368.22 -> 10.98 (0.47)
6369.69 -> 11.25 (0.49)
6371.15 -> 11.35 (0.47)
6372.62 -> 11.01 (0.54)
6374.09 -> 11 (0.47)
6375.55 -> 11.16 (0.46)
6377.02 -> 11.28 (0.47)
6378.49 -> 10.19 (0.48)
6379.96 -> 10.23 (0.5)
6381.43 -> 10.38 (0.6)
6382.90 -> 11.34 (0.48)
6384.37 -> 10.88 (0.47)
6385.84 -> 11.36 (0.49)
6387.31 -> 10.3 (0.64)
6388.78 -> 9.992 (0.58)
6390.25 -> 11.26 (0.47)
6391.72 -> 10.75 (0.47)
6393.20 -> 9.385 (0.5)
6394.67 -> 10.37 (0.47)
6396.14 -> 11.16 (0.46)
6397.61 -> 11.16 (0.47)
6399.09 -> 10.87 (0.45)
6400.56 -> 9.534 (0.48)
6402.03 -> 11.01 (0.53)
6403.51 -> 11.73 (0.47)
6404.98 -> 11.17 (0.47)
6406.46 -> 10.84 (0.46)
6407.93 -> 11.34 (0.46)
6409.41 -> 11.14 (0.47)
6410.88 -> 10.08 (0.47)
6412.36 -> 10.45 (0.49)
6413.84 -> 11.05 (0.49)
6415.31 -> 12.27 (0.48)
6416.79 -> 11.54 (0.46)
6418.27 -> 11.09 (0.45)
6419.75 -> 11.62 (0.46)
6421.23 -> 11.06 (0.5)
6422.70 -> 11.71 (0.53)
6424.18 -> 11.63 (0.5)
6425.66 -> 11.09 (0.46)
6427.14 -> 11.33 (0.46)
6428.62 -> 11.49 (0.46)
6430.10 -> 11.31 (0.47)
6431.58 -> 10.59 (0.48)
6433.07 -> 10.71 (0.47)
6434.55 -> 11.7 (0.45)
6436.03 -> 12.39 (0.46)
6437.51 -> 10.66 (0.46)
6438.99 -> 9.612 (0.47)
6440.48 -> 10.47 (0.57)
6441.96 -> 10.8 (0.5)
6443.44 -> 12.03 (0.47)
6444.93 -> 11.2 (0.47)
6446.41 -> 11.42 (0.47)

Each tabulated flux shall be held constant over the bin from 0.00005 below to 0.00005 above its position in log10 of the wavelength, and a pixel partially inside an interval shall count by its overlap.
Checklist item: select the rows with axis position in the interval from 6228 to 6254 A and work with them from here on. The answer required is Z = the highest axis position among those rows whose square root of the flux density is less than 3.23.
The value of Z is 6253.43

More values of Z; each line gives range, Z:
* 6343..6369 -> 6362.36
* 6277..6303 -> 6302.57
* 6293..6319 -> 6318.56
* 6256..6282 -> 6280.84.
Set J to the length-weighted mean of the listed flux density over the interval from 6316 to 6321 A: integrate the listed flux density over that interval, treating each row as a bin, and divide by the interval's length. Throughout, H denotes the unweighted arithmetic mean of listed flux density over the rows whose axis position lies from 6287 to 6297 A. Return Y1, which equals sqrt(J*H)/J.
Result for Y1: 0.98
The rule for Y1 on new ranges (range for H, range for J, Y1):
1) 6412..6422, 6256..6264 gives 1.09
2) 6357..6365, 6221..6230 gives 1.07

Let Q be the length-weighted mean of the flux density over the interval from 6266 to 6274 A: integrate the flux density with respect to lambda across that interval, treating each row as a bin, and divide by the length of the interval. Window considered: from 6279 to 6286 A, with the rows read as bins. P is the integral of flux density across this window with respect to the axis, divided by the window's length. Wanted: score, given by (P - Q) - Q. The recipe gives -10.7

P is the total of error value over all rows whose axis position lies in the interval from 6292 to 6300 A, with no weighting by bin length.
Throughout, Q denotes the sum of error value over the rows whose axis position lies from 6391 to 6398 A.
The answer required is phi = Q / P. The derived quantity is 0.8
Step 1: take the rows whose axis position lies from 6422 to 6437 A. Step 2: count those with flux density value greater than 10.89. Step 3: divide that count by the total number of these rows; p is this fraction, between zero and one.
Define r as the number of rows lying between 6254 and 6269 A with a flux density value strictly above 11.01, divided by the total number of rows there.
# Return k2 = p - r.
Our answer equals 0.80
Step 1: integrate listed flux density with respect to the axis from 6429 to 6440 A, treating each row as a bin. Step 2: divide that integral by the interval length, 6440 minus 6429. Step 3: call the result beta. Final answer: 11.0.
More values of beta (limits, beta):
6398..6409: 10.9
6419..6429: 11.4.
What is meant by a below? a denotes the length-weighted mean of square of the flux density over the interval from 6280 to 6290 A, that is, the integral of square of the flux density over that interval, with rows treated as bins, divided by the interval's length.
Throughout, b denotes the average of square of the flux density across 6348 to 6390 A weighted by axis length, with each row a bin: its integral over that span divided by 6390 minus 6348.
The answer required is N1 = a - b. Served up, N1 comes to -15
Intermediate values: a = 105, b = 120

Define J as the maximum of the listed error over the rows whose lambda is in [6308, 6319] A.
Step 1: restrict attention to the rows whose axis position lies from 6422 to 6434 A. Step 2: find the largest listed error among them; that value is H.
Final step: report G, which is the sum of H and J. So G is 1.07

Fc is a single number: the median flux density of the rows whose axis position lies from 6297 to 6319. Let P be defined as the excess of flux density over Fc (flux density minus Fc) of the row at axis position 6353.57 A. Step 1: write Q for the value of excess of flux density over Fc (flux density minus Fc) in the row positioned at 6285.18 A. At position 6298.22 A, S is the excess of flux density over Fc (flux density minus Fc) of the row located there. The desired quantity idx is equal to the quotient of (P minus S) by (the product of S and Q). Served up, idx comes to 48.1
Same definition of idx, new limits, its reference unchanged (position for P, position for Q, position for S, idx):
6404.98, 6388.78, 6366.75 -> -1.8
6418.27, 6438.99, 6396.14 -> 0.2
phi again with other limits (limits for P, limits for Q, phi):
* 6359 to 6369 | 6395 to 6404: 0.8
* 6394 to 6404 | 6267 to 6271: 0.5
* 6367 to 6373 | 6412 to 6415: 0.5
